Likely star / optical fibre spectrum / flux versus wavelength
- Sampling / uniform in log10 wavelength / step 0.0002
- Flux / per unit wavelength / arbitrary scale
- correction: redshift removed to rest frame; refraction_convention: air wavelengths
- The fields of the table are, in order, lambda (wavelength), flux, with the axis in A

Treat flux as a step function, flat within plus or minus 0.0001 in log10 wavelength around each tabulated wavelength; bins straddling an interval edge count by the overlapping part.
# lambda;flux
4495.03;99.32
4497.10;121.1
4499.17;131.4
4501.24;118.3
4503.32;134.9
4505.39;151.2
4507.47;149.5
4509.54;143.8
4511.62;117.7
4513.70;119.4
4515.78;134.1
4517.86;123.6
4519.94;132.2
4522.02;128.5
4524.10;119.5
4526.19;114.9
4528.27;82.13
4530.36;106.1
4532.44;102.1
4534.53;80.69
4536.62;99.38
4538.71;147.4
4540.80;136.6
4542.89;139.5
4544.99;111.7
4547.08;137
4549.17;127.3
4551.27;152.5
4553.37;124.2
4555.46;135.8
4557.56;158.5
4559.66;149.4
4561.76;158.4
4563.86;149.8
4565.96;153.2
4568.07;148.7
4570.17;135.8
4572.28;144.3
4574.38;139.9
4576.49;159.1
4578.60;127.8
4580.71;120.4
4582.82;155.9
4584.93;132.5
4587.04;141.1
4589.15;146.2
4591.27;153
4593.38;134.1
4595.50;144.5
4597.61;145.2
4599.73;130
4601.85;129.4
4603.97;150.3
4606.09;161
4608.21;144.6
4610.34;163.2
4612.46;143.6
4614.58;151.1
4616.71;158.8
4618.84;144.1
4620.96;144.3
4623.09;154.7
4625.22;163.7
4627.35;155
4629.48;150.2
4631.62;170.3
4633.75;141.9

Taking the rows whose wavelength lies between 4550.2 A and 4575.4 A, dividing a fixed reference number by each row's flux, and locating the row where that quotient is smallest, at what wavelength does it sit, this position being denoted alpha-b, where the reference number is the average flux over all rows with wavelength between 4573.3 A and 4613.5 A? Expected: 4557.56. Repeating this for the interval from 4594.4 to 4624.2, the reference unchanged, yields 4610.34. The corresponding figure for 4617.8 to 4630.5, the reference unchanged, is 4625.22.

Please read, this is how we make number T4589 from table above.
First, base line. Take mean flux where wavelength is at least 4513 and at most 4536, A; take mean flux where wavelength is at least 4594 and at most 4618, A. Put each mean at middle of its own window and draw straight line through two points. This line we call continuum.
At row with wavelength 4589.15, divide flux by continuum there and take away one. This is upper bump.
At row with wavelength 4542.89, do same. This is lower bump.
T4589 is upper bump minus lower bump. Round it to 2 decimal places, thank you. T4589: -0.11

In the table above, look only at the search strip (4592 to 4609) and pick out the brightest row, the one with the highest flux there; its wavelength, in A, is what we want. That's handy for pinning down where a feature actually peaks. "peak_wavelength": 4606.09 A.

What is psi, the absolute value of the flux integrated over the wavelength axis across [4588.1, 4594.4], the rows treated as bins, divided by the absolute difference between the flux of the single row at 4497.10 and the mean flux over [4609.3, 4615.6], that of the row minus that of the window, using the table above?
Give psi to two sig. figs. 29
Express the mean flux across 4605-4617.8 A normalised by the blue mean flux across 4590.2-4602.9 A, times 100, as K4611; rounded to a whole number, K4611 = 110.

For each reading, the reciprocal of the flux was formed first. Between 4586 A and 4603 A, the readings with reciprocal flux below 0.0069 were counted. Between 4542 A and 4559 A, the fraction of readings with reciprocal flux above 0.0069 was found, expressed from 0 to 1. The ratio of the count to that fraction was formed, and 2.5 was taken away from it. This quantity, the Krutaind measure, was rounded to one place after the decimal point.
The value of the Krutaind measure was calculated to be 1.5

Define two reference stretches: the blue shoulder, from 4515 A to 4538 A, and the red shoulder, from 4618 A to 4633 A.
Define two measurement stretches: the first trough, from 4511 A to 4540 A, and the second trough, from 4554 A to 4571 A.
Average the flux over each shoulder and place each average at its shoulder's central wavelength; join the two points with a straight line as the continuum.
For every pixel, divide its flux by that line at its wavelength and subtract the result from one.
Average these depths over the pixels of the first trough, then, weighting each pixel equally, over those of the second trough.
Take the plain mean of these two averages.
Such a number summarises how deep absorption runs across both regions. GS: -0.10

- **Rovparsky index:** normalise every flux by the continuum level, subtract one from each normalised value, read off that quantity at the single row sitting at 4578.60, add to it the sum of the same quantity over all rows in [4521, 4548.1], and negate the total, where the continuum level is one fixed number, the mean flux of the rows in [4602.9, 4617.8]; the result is 3.34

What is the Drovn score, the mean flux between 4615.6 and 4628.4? 153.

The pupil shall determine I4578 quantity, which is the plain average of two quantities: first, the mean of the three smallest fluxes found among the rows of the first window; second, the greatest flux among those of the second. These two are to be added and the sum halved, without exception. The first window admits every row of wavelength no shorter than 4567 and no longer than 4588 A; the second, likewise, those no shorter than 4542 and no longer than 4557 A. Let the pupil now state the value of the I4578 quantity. 140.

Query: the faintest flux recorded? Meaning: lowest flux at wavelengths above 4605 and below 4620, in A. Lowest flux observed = 143.6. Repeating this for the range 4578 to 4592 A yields 120.4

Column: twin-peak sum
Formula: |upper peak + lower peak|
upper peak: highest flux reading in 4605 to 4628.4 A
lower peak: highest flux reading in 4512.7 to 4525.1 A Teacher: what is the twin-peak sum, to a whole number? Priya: 298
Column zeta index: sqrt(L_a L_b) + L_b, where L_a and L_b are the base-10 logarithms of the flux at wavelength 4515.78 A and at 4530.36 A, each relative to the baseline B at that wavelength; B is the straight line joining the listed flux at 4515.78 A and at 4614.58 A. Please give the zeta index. -0.11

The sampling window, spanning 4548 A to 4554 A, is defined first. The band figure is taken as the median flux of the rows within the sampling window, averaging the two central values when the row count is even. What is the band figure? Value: 127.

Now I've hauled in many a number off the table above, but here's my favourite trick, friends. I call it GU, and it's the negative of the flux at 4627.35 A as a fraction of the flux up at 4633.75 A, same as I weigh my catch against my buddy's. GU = -1.09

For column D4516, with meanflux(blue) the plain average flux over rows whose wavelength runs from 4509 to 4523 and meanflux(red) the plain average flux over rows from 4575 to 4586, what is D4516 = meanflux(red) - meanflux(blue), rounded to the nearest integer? 11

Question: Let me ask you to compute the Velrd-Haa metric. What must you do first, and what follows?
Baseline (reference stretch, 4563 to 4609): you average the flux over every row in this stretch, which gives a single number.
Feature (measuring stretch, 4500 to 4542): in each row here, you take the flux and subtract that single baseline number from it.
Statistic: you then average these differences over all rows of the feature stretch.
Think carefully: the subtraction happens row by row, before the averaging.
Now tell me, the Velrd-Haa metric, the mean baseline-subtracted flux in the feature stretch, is -21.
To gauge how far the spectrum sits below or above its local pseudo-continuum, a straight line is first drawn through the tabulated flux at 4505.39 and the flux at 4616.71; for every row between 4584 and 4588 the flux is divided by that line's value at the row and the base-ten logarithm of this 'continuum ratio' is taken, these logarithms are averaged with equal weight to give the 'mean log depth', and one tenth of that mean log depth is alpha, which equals -0.0059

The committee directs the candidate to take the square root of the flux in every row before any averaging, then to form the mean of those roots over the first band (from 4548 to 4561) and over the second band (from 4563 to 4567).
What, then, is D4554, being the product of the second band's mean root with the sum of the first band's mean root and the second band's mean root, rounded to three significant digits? 298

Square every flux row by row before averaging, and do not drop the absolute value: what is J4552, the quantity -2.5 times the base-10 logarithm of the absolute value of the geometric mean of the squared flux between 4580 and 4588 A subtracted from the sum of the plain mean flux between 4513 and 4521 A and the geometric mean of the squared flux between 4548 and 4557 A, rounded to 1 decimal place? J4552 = -6.8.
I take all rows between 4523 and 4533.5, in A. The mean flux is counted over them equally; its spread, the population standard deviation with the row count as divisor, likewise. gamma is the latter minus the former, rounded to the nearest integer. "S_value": -92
